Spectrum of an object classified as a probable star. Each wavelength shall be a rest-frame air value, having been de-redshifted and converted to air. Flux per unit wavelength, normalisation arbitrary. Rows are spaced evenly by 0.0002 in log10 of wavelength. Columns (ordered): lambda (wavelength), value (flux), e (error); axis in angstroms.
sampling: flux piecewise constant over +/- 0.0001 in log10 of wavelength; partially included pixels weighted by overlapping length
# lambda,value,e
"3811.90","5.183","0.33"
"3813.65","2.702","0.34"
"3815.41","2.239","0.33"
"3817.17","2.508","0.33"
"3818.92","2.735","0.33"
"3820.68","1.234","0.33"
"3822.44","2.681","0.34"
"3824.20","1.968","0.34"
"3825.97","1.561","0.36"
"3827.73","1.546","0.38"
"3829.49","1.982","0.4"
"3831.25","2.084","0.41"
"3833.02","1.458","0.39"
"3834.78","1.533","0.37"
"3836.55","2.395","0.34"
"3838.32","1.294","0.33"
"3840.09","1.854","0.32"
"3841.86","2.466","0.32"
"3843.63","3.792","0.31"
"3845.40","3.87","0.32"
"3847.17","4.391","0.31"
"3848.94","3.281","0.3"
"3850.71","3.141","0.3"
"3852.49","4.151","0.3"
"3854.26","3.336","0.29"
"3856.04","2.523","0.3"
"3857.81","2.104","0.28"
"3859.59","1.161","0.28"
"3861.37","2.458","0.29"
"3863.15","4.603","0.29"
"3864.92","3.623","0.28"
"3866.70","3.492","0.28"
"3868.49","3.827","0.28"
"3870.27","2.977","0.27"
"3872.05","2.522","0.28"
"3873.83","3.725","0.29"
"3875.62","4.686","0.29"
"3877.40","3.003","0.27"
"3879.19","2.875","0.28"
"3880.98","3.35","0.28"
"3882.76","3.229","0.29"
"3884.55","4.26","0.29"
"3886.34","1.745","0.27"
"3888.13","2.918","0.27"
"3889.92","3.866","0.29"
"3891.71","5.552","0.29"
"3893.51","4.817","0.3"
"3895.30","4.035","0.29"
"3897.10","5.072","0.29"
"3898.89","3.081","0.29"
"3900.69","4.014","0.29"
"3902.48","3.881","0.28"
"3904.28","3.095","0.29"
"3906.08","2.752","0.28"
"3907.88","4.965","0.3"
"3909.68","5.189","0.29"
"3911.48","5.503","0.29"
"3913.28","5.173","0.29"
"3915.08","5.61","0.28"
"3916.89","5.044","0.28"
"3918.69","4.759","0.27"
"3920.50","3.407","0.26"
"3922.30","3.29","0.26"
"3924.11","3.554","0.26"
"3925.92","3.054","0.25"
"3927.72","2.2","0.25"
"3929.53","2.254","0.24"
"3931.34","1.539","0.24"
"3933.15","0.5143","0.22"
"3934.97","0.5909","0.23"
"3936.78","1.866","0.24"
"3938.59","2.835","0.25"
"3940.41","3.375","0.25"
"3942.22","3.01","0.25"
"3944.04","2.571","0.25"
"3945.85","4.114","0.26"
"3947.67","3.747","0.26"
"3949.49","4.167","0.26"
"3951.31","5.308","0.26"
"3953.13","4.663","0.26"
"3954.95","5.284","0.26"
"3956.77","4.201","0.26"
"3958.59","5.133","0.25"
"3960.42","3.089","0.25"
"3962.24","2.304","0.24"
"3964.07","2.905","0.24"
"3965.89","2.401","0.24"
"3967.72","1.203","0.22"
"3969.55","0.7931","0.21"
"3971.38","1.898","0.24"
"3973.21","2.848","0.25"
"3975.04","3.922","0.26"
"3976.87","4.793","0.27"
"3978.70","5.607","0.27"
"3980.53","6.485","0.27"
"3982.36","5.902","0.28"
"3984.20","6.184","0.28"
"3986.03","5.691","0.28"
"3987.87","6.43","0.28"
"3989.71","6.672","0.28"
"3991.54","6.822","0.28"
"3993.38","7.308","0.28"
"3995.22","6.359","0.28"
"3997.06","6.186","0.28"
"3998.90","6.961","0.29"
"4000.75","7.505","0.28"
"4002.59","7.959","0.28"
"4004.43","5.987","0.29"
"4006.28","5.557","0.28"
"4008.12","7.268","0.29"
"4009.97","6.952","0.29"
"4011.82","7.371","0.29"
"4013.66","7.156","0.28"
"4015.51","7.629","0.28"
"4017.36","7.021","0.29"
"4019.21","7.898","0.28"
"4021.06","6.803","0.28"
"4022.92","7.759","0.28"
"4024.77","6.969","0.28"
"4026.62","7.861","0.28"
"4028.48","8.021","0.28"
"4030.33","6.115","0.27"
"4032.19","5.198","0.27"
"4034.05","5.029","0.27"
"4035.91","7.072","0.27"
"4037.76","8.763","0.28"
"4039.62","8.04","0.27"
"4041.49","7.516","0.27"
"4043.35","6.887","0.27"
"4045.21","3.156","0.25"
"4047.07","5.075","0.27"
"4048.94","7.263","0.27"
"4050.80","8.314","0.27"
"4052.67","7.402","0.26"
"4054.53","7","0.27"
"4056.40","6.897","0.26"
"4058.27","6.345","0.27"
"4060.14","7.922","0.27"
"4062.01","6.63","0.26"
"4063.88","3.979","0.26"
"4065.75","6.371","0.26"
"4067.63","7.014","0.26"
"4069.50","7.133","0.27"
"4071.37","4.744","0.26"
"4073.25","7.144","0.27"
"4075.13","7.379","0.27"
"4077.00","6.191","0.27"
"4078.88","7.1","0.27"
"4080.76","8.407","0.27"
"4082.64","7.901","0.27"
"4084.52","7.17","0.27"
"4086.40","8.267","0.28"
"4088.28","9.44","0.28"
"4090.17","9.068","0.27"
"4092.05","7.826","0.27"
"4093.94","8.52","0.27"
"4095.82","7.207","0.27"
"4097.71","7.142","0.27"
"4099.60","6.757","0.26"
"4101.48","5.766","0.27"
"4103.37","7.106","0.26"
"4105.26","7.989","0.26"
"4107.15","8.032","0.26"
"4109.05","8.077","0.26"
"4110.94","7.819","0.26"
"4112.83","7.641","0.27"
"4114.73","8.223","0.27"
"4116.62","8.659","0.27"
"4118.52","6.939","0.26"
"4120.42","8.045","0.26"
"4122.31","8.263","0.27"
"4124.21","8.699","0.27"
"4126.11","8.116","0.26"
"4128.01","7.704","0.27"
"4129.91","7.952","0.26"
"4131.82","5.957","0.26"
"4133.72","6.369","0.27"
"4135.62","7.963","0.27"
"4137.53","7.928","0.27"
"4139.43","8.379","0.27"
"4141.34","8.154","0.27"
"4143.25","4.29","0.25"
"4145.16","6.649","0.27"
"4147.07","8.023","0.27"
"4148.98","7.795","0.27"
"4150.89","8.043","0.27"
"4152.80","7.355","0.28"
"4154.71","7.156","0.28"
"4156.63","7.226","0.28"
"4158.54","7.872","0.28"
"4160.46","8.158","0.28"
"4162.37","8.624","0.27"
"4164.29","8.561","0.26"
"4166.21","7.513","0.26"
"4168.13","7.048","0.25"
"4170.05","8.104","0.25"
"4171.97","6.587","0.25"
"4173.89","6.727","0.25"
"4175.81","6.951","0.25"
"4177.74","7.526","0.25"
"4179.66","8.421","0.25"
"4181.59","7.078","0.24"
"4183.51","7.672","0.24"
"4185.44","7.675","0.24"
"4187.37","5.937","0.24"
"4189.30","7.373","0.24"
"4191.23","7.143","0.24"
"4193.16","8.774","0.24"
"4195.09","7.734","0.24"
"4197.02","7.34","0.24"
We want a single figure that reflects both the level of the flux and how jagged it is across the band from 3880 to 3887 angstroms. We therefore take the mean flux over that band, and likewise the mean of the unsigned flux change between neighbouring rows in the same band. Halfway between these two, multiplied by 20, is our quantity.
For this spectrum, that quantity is 44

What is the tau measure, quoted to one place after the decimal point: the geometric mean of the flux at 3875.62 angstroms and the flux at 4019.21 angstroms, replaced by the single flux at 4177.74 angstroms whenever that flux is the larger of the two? 7.5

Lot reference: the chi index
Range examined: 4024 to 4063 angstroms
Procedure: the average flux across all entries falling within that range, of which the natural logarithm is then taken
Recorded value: 1.92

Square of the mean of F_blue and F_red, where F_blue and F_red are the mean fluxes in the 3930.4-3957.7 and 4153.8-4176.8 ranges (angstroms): 29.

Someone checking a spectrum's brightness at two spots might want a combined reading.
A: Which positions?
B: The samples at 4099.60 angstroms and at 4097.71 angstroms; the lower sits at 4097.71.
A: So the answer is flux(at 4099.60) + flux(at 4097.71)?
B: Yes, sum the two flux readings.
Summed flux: 14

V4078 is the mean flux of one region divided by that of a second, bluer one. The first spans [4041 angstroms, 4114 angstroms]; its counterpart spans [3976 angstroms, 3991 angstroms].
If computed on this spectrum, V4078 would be 1.2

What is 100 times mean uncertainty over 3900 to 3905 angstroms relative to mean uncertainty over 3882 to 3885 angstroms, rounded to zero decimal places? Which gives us 99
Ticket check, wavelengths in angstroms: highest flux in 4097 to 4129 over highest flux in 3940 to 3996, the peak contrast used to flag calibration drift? 1.19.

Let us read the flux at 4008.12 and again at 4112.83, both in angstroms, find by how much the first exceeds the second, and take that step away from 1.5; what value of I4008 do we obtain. 1.9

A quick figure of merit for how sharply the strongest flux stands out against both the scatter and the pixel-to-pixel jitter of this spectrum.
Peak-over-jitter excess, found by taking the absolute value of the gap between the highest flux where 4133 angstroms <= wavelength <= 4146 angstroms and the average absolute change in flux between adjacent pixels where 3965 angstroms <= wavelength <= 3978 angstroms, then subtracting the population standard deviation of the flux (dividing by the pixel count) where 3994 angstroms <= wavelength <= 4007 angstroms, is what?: 6.6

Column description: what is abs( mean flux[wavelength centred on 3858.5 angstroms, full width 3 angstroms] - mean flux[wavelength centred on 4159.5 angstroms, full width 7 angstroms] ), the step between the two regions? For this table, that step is 6.3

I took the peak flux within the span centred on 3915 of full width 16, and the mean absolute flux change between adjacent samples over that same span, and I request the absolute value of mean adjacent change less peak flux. 5.2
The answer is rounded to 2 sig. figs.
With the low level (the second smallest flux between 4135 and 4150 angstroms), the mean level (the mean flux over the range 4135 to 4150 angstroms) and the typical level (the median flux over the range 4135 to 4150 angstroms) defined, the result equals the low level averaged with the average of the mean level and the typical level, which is 7.2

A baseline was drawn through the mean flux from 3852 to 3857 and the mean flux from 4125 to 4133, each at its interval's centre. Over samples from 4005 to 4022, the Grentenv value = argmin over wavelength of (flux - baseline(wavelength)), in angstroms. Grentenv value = 4006.28 angstroms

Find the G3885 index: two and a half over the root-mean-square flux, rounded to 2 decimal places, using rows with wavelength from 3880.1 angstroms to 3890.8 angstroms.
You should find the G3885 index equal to 0.75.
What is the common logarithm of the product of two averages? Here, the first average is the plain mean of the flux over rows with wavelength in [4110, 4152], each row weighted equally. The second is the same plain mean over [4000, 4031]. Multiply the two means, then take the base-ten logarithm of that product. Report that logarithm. 1.7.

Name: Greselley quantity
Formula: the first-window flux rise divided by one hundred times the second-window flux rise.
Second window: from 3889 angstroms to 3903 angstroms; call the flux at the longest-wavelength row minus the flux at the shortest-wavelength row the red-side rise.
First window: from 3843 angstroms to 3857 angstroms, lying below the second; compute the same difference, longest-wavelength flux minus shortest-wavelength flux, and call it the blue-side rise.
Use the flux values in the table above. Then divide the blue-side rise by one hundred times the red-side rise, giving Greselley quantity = -0.85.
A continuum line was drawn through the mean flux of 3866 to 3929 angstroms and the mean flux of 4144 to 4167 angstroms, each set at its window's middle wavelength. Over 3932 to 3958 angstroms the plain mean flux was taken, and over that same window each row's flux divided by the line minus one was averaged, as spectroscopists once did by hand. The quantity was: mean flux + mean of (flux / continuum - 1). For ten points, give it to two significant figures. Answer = 3.0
